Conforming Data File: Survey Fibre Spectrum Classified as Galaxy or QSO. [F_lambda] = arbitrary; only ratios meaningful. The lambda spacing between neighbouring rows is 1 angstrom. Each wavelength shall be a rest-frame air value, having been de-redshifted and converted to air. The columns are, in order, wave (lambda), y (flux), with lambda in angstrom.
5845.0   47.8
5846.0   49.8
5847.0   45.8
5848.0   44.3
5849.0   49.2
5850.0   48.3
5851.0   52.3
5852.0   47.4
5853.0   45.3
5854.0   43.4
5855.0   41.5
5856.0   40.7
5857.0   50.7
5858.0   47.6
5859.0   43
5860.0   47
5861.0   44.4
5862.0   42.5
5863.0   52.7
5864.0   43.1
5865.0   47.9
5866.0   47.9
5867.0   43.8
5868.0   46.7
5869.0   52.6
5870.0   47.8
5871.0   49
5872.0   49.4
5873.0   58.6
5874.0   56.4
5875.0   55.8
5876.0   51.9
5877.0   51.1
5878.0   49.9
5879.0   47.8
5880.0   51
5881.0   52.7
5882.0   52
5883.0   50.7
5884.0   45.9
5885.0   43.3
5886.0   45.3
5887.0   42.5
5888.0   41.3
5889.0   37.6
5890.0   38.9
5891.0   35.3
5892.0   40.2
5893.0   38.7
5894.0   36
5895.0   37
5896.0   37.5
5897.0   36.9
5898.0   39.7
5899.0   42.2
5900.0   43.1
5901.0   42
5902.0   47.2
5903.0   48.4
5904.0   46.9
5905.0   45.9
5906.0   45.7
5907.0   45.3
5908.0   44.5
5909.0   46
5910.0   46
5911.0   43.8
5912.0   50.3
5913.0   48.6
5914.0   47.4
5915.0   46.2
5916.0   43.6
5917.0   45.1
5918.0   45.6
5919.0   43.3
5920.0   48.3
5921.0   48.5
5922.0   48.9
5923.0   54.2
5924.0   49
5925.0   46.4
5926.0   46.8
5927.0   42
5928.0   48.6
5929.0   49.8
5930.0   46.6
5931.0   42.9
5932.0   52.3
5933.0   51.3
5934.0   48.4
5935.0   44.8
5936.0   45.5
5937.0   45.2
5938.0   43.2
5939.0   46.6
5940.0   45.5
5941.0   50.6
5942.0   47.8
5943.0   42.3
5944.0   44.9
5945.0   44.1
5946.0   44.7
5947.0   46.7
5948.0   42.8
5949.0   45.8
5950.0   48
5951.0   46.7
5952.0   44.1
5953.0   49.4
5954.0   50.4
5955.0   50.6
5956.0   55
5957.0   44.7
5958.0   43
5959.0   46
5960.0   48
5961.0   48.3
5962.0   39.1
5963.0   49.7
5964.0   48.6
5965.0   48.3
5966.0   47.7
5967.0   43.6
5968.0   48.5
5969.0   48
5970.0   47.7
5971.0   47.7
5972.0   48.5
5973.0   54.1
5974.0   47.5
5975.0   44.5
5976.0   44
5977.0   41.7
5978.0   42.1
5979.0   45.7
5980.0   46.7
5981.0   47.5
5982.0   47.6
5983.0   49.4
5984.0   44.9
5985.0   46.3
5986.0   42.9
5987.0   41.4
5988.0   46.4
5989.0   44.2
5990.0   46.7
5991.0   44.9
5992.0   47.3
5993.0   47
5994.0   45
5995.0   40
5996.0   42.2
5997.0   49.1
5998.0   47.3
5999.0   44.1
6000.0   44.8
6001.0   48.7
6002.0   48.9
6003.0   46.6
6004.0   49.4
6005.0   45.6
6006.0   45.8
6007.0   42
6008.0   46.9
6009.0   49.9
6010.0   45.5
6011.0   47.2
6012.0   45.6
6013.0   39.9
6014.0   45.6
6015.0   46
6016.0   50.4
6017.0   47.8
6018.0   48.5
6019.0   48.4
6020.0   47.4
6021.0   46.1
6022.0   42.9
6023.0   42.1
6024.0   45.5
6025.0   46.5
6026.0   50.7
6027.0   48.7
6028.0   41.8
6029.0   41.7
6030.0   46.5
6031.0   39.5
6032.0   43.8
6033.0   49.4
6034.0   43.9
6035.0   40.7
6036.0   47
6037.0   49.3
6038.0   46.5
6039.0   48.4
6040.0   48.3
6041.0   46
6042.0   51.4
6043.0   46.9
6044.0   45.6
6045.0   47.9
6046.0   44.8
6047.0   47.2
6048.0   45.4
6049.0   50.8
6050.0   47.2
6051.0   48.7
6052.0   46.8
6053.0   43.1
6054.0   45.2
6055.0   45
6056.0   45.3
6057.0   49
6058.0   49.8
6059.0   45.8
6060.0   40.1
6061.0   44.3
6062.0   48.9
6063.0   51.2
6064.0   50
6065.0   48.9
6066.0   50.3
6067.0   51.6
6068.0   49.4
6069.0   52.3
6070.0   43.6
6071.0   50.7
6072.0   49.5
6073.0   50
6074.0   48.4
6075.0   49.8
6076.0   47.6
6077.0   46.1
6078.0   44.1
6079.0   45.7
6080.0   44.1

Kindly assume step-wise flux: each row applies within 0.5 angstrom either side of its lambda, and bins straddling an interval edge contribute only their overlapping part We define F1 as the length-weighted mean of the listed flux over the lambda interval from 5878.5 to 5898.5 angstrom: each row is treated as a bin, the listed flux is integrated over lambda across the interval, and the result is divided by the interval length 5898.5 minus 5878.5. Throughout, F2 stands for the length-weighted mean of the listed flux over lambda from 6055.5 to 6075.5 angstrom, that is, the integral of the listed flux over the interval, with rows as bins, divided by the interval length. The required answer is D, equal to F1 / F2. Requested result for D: 0.88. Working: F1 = 42.5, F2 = 48.4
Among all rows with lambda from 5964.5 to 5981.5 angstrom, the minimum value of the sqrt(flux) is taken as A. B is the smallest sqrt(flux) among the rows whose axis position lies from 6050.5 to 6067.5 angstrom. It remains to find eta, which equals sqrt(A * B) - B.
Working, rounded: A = 6.46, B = 6.33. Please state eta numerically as 0.06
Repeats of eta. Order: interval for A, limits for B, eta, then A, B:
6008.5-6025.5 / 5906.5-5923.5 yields -0.13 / 6.32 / 6.58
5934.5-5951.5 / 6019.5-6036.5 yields 0.11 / 6.50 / 6.28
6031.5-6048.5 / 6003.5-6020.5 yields 0.03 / 6.38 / 6.32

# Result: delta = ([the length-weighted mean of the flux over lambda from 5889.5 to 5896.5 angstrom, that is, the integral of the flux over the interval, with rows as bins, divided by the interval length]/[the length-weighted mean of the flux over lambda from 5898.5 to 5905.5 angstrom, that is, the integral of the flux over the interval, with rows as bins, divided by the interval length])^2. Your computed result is 0.70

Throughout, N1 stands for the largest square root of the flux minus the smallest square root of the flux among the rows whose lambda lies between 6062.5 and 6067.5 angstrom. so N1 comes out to 0.2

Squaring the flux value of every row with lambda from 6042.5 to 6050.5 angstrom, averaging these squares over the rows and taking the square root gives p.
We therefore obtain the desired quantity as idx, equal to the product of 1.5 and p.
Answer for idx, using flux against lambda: 70.5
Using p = 47.0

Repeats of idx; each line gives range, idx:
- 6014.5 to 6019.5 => 72.4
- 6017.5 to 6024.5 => 68.9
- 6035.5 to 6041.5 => 71.4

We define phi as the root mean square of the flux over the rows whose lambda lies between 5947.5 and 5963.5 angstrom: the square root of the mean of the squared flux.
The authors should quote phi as 47.1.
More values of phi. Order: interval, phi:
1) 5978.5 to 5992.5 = 45.9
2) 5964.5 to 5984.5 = 46.9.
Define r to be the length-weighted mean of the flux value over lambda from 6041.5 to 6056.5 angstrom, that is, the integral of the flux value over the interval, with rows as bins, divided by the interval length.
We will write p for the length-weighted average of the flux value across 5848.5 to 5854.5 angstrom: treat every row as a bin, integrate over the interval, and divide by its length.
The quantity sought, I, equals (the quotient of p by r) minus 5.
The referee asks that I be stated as -3.98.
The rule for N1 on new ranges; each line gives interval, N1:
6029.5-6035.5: 0.7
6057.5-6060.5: 0.7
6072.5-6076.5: 0.2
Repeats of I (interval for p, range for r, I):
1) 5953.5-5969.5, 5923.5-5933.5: -4.00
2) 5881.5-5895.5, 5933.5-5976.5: -4.11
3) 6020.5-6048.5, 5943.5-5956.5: -4.03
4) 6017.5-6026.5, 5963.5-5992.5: -4.00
